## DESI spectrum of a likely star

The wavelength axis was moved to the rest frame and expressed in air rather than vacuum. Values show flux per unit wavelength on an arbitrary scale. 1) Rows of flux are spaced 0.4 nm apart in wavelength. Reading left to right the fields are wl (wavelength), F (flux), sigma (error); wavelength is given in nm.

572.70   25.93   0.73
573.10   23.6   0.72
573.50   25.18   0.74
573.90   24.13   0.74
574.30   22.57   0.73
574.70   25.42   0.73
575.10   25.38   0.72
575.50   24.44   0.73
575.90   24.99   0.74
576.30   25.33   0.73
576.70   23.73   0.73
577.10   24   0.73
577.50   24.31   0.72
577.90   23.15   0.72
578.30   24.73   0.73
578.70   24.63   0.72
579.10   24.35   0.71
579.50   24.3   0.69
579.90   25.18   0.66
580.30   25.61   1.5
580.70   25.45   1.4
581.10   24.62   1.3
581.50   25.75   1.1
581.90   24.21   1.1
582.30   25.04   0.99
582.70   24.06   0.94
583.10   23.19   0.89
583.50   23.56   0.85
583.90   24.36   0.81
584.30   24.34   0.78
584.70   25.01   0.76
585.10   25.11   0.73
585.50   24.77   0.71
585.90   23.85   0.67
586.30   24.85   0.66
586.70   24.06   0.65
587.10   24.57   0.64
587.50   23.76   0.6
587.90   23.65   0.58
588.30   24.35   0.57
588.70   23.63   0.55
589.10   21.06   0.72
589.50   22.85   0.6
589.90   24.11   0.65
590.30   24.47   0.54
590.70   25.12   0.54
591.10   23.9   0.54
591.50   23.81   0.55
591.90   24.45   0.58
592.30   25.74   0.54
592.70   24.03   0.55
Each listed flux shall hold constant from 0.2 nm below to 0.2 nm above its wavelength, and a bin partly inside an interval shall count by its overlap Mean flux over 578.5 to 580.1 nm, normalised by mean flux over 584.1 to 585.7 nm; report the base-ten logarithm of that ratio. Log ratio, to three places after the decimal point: -0.003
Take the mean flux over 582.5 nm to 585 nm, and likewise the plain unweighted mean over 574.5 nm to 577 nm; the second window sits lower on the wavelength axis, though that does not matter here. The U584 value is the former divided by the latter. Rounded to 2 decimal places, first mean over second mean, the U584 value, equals 0.97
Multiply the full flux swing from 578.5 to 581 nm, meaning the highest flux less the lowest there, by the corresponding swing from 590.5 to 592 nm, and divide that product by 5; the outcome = 0.3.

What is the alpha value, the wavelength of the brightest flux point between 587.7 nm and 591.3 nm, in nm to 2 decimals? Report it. 590.70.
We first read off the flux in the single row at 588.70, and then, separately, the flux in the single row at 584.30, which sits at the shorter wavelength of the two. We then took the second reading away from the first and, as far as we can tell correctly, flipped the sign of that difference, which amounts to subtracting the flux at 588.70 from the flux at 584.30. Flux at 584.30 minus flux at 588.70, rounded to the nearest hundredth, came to 0.71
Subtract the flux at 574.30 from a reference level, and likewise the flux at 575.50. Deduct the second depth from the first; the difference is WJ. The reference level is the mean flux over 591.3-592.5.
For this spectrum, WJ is 1.9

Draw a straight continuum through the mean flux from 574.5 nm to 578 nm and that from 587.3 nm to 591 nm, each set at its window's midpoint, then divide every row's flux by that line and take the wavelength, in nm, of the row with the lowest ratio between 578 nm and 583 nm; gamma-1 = 582.70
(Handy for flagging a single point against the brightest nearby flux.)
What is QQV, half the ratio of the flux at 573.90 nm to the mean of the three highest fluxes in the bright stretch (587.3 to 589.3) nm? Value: 0.504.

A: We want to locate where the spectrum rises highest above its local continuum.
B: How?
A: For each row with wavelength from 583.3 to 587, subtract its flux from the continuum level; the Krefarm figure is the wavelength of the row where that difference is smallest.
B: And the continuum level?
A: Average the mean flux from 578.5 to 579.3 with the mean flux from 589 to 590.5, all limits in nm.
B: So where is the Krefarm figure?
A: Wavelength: 585.10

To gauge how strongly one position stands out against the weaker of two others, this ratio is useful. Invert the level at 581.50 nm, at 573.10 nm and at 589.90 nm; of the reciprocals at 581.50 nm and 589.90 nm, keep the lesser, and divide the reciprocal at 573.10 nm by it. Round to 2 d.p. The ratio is 1.09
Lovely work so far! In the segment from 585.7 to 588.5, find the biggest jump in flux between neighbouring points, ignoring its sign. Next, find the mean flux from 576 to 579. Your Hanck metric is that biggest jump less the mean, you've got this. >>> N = -23.3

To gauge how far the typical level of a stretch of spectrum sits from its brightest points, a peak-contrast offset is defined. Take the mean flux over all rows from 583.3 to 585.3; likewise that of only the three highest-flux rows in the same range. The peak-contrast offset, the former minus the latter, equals -0.35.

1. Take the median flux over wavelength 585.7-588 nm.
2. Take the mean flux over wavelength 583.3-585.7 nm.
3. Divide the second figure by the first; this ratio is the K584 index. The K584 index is 1.02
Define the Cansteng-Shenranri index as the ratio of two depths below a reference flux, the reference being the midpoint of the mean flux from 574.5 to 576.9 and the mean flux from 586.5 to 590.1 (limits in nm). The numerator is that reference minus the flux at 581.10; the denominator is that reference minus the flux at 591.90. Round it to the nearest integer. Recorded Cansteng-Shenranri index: 2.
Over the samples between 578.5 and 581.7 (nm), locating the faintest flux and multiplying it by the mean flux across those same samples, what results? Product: 607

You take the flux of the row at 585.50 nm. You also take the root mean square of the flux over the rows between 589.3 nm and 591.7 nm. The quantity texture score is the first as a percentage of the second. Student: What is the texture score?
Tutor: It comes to 103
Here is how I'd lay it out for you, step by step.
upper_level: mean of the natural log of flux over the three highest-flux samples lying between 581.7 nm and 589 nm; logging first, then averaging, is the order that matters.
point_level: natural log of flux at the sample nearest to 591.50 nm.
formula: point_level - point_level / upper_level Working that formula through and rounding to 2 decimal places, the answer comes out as 2.19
